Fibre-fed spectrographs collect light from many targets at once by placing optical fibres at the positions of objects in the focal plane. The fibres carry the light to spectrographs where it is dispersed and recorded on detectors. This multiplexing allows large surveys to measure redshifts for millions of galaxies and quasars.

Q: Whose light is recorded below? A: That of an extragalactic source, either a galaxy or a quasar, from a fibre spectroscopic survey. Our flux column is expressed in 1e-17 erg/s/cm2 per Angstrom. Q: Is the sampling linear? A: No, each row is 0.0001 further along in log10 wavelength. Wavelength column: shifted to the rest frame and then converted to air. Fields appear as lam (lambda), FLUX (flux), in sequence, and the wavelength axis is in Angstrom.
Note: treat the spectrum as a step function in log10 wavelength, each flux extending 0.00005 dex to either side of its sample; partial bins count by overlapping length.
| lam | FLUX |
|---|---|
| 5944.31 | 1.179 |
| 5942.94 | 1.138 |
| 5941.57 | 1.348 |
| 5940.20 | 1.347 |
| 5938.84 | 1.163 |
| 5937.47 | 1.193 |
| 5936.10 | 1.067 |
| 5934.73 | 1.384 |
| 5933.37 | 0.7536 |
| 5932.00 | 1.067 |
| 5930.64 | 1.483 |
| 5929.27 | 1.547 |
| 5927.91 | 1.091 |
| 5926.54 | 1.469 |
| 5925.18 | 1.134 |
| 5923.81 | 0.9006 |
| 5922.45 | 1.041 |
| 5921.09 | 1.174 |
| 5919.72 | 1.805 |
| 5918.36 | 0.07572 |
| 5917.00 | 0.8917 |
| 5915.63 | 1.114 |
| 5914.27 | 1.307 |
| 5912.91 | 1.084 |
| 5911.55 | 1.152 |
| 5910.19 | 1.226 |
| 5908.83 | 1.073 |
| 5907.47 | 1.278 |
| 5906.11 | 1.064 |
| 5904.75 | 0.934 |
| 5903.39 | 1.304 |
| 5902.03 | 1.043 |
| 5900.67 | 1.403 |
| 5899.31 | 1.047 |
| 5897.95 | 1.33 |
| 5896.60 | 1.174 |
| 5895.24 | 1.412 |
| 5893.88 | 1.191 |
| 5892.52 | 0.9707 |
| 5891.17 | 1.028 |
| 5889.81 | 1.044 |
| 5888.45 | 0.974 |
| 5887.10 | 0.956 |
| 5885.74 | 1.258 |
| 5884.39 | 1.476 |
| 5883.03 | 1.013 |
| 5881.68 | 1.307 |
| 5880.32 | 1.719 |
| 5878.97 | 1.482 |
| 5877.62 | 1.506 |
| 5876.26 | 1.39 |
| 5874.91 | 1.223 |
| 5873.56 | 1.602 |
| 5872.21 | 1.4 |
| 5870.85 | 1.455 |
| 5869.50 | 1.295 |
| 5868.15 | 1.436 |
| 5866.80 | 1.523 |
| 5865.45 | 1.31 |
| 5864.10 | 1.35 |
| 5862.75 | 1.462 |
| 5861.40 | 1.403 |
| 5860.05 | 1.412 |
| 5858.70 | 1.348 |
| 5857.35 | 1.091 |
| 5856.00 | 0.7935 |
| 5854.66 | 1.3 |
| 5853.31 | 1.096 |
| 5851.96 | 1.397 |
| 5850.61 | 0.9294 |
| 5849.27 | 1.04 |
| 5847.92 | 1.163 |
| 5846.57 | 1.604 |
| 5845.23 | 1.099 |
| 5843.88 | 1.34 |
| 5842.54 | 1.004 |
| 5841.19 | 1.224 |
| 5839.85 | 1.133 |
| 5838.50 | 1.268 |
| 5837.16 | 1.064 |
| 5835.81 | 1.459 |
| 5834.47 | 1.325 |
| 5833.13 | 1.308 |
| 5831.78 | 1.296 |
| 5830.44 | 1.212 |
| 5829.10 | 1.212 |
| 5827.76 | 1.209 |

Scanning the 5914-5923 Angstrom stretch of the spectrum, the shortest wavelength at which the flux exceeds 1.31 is 5919.72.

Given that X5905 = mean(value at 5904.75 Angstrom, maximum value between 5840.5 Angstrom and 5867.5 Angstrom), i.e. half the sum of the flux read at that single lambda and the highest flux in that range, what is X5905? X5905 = 1.27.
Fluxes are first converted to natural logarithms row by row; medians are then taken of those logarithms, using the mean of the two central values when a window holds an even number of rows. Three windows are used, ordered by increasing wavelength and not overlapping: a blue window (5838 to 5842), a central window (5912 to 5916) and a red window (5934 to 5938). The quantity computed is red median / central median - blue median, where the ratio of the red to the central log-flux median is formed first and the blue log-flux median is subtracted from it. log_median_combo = 1.4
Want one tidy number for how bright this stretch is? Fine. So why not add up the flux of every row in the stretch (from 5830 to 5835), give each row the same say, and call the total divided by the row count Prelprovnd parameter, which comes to 1.29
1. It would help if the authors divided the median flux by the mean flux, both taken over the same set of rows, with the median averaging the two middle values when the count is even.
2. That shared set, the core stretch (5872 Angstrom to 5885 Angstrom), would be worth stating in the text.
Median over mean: 1.02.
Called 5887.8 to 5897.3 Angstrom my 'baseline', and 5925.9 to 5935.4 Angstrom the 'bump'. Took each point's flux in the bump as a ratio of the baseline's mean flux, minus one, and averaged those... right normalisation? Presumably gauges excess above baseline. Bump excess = 0.13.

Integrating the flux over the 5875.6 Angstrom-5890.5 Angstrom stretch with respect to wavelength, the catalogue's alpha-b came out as 19.1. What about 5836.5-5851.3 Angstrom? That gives 17.3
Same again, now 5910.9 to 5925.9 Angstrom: 15.9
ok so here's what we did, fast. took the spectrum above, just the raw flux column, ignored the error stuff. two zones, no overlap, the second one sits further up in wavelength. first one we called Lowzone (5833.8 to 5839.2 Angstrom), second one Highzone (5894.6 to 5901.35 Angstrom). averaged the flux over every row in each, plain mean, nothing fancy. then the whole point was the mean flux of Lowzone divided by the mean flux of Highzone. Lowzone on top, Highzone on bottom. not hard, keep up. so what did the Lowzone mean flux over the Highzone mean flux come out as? 1.00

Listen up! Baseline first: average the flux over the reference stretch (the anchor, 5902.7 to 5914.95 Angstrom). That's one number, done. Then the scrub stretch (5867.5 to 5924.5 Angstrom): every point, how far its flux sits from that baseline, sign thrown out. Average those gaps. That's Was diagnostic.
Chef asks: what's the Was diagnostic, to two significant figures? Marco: 0.21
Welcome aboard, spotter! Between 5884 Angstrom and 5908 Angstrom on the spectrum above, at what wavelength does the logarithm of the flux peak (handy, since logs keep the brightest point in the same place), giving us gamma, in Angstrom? 5884.39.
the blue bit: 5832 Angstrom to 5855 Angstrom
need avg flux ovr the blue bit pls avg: 1.221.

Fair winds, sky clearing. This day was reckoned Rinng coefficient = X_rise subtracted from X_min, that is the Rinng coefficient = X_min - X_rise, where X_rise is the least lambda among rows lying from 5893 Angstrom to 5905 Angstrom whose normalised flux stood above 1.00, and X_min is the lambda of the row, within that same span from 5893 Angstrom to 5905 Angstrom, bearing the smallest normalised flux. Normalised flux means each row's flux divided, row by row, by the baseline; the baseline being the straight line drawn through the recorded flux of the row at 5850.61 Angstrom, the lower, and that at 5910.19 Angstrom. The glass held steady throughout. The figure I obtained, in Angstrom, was 10.9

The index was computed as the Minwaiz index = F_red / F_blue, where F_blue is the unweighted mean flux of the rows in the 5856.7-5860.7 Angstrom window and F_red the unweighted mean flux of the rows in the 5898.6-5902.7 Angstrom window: 0.91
